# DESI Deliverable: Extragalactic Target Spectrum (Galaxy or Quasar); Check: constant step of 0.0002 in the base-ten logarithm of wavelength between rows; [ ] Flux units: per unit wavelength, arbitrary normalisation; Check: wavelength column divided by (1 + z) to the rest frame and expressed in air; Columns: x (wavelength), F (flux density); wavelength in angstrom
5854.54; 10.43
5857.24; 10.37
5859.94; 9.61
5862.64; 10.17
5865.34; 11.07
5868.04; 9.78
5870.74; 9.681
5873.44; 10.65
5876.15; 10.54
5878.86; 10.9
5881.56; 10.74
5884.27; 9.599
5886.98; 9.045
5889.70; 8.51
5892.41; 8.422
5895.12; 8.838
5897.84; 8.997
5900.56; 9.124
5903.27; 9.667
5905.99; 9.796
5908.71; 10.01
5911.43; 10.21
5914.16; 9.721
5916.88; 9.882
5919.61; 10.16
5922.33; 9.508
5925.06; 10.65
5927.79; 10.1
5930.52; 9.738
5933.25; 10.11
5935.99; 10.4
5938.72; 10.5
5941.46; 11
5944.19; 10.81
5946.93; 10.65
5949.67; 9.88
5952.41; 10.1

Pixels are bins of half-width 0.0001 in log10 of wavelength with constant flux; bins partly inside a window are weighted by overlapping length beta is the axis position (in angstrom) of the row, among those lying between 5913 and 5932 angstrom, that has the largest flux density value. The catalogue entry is 5925.06 angstrom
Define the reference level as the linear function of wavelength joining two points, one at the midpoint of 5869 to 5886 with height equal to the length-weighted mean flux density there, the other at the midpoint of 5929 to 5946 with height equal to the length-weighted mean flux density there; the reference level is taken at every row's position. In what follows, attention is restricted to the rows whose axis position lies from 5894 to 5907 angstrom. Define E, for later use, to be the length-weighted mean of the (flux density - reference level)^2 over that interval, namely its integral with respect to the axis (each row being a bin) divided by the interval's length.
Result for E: 1.30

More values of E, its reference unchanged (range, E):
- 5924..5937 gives 0.15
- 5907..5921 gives 0.19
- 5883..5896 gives 2.31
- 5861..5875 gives 0.28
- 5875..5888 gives 0.53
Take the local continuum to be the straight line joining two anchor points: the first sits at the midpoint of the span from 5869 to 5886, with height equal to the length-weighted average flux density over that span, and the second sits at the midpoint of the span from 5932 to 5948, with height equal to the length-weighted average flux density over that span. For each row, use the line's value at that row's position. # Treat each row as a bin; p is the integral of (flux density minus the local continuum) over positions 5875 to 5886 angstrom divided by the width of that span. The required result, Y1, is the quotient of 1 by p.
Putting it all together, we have 15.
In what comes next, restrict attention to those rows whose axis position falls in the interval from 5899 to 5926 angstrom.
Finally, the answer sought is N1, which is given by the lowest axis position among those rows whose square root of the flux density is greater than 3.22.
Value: 5925.06 angstrom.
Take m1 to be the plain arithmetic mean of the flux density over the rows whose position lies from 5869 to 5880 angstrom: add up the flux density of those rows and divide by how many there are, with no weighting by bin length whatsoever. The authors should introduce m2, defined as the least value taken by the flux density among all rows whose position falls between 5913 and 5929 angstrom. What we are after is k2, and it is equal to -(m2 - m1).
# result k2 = 0.9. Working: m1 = 10.4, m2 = 9.508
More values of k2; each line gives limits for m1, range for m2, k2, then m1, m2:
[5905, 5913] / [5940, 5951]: 0.1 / 10.0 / 9.88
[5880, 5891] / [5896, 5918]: 0.5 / 9.5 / 8.997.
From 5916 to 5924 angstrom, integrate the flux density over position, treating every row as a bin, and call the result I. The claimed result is 79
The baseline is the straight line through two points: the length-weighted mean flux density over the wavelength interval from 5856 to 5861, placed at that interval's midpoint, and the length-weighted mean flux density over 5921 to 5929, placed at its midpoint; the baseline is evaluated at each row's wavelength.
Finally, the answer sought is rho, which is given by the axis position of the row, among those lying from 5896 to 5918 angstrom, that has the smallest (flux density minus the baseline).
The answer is 5897.84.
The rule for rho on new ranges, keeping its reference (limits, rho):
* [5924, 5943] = 5930.52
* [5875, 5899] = 5892.41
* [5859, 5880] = 5859.94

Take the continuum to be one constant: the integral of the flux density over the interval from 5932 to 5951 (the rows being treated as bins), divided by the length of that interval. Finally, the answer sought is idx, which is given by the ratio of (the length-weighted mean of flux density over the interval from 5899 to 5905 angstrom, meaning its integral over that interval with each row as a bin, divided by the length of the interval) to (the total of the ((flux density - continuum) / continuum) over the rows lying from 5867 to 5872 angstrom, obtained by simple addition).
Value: -66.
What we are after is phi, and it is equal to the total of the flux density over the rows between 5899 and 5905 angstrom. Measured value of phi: 19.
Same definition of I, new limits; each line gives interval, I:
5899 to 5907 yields 76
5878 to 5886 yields 83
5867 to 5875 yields 81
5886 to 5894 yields 69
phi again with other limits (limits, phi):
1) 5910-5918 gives 30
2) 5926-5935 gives 30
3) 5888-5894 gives 17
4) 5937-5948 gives 43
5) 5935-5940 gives 21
